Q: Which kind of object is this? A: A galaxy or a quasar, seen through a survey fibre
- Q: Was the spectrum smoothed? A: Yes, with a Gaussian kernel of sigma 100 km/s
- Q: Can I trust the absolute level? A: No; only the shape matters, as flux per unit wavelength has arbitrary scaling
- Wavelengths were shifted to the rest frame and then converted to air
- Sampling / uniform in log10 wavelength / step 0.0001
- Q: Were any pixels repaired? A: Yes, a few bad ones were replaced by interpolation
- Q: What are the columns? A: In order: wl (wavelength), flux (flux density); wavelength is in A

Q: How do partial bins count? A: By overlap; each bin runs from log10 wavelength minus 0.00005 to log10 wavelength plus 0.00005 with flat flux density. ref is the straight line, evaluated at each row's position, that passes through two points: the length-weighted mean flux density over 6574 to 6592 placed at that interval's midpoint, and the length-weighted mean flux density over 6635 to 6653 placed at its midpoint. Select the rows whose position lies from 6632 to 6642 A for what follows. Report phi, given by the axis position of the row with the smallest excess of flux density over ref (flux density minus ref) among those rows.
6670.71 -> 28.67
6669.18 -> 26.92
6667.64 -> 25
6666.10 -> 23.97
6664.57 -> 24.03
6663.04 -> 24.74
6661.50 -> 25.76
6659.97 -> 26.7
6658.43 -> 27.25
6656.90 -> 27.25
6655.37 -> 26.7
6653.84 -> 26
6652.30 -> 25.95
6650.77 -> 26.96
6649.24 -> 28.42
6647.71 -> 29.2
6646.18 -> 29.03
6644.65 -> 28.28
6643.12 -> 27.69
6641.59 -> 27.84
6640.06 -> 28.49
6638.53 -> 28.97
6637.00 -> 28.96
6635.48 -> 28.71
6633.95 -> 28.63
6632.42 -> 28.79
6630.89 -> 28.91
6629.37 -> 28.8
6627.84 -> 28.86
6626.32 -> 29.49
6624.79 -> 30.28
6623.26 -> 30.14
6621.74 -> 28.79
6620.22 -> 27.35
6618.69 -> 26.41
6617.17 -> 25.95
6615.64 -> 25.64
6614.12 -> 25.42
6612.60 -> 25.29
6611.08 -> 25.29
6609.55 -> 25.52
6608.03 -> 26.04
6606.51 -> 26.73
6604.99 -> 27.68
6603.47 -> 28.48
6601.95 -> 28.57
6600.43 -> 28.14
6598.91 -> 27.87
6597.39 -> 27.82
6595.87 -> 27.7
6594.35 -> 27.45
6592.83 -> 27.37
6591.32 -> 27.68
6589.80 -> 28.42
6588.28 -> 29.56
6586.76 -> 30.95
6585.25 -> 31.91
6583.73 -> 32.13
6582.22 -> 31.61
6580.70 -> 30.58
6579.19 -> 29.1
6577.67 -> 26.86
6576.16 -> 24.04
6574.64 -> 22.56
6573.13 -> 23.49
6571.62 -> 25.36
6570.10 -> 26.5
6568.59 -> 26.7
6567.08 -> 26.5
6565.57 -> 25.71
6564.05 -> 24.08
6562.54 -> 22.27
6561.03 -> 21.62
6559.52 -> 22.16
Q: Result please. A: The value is 6641.59 A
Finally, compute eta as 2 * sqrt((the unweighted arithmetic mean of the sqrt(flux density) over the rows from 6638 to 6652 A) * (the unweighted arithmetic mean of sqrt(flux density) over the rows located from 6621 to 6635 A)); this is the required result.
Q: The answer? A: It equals 10.7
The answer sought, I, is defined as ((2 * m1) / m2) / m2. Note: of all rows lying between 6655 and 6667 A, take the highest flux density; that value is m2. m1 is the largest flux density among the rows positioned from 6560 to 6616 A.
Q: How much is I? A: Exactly 0.087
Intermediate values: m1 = 32.13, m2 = 27.25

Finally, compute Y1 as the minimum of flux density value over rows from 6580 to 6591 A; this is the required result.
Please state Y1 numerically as 28.42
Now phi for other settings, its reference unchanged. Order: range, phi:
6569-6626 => 6574.64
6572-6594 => 6574.64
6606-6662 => 6611.08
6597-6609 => 6608.03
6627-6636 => 6633.95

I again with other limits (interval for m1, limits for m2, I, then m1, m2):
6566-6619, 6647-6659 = 0.075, 32.13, 29.2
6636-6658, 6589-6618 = 0.072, 29.2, 28.57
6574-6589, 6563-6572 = 0.090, 32.13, 26.7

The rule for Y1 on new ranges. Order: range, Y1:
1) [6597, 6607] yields 26.73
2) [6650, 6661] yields 25.95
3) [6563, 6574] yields 23.49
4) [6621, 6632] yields 28.79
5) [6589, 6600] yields 27.37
